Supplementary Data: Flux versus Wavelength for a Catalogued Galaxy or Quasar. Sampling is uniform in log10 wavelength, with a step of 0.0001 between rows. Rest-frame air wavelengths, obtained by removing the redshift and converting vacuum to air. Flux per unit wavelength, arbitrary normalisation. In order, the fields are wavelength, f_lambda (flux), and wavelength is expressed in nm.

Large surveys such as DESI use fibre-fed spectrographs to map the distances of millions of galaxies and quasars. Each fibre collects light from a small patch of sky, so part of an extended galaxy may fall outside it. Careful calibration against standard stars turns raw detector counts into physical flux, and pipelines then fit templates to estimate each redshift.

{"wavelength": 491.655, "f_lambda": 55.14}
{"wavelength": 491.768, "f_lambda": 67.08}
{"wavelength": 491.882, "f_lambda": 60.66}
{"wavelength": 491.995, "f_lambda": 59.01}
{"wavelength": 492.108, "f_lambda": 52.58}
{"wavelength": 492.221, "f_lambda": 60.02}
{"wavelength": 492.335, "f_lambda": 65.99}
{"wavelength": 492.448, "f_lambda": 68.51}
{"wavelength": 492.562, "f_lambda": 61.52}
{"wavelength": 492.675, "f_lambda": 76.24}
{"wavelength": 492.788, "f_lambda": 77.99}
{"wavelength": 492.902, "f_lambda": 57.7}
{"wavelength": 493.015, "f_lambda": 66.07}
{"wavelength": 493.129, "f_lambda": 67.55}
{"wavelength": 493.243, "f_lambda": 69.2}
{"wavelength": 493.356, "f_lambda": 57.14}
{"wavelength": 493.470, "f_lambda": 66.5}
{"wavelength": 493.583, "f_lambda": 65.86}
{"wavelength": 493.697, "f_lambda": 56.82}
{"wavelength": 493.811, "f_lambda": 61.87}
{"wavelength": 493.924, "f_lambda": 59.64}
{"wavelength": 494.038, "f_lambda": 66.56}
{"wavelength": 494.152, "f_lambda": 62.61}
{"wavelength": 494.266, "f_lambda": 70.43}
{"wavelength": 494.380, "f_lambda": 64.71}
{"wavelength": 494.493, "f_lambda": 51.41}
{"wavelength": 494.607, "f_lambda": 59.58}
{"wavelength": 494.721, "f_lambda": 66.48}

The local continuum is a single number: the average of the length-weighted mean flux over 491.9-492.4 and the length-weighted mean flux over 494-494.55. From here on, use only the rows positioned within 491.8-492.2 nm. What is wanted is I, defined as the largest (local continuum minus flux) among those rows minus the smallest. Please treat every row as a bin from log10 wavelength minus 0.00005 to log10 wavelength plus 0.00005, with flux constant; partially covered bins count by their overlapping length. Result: 8.1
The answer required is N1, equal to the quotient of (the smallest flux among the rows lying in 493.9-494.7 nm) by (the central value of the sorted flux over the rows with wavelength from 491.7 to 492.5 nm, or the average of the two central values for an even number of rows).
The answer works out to 0.85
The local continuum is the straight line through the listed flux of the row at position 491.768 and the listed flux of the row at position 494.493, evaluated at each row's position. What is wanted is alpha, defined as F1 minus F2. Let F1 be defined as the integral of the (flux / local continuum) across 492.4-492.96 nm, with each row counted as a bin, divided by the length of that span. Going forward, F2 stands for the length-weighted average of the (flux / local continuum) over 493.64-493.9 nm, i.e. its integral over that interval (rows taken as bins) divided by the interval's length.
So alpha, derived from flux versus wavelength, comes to 0.04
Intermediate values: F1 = 1.11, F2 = 1.07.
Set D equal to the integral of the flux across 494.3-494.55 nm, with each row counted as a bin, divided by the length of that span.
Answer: 59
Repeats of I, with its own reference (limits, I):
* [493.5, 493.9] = 9.0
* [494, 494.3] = 7.8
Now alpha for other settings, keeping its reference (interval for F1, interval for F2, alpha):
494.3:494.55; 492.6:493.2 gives 0.01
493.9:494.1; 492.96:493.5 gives 0.06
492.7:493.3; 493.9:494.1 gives -0.03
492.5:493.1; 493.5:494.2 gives -0.02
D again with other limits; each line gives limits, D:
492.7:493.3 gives 68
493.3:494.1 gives 62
